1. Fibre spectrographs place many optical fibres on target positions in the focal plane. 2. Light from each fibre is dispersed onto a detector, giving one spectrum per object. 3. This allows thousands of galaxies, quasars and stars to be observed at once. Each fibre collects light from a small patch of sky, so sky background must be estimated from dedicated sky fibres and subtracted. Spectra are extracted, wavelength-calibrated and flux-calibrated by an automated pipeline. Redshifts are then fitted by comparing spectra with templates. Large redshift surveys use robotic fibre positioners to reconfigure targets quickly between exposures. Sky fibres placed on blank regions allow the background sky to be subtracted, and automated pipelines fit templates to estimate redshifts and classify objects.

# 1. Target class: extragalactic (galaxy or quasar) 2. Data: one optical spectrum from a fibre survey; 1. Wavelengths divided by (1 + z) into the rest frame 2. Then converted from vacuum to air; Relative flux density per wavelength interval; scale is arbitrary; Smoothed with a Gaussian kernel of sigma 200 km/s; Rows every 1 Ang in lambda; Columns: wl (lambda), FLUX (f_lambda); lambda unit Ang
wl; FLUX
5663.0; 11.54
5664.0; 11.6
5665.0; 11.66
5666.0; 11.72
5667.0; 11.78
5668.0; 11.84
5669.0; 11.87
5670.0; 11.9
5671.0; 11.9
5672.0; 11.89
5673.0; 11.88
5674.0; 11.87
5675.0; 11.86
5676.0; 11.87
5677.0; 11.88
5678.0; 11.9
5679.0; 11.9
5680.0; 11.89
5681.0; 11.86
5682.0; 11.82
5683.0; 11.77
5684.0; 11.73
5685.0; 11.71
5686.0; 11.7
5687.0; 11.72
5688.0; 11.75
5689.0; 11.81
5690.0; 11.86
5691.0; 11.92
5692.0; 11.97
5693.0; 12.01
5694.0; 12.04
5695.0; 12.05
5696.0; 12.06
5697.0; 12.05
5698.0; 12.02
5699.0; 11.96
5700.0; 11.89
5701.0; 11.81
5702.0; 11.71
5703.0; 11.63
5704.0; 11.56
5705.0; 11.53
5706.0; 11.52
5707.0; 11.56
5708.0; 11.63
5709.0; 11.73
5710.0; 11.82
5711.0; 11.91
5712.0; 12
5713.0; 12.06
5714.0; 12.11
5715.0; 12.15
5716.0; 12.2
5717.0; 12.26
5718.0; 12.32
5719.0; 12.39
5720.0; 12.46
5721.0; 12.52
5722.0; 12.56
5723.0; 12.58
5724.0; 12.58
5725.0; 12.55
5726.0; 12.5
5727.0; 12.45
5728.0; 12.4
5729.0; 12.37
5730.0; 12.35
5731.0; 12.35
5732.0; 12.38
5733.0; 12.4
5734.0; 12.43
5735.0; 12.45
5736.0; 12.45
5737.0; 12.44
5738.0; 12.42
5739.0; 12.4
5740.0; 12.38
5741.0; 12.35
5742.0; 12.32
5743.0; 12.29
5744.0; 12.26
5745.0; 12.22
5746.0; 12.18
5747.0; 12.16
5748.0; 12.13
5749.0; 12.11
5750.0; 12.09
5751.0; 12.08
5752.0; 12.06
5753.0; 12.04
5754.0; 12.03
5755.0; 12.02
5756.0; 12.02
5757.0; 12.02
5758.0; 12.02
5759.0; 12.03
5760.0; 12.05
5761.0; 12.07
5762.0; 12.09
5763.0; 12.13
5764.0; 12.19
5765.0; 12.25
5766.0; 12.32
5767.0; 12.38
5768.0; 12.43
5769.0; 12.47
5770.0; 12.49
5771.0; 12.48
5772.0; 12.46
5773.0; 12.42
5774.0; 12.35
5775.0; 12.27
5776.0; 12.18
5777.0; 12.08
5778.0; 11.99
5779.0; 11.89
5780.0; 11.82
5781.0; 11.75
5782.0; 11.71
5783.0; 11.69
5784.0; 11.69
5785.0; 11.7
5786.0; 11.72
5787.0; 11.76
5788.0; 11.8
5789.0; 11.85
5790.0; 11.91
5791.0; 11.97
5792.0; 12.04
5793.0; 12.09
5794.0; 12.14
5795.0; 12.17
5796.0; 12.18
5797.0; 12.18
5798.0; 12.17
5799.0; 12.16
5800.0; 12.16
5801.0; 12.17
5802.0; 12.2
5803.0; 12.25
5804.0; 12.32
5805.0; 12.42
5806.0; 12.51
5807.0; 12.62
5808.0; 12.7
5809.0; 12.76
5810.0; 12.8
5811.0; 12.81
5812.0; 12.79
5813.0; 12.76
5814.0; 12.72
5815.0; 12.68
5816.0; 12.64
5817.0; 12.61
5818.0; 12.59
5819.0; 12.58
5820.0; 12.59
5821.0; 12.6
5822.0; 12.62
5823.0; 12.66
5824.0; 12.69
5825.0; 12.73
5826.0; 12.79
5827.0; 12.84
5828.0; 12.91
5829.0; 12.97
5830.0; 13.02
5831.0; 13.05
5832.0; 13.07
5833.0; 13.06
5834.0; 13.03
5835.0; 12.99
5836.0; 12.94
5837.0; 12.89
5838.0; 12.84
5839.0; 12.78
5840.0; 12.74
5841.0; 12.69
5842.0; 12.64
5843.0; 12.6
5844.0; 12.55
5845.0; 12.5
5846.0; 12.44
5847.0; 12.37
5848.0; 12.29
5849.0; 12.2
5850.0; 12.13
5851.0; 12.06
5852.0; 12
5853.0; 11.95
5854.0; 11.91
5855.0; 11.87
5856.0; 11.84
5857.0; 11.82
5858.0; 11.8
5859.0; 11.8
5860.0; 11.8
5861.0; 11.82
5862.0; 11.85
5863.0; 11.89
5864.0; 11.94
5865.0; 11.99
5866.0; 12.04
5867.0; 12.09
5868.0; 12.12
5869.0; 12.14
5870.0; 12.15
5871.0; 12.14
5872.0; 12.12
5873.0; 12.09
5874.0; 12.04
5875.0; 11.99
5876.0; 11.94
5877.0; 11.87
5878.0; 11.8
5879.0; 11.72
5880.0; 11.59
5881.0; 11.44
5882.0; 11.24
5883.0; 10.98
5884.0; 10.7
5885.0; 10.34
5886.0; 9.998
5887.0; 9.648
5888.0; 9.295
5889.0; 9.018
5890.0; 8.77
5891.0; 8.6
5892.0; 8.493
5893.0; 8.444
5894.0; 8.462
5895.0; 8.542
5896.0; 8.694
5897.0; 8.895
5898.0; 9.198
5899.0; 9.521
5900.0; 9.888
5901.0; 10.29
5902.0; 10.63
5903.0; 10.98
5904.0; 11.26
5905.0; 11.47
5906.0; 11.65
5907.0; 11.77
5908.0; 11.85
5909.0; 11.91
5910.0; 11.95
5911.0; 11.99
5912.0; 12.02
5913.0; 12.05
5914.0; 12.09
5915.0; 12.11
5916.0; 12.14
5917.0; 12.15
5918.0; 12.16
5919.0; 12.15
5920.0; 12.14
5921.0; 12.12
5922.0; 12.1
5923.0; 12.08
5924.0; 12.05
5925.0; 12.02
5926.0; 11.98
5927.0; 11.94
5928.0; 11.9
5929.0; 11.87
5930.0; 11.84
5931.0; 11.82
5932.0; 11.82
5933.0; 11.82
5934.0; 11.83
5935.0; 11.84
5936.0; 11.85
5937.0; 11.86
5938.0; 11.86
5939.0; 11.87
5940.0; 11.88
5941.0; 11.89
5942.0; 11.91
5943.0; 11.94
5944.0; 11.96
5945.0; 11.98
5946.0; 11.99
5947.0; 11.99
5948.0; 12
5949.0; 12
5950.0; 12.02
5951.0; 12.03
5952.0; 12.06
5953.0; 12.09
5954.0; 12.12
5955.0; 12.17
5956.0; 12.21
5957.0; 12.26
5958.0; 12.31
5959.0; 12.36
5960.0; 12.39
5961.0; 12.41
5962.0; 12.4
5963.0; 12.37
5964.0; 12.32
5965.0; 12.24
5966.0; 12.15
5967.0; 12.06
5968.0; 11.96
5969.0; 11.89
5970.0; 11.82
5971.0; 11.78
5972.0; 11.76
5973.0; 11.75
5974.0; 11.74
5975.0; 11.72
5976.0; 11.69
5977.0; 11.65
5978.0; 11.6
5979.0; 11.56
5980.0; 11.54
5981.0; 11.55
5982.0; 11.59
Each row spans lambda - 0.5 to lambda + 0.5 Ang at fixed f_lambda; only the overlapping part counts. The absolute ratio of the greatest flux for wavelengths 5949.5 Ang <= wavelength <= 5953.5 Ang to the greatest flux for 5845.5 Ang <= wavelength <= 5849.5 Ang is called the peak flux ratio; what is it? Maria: 0.97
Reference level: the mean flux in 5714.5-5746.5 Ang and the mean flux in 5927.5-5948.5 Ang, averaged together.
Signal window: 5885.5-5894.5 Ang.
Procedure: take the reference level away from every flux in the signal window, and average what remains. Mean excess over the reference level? -3.2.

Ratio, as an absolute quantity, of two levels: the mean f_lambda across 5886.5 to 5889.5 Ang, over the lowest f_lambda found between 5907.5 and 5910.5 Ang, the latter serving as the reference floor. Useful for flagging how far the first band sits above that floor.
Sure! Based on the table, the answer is 0.79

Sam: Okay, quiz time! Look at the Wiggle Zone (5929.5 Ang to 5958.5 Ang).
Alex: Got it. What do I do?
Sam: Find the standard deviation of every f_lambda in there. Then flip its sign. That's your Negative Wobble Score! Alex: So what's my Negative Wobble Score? -0.14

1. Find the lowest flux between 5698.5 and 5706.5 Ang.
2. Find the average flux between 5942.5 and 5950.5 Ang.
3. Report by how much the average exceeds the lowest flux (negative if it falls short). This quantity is 0.5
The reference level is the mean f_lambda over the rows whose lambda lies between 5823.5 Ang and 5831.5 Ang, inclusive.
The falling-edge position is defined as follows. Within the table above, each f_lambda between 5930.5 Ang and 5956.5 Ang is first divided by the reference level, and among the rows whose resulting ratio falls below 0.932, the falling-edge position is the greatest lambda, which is 5947.0 Ang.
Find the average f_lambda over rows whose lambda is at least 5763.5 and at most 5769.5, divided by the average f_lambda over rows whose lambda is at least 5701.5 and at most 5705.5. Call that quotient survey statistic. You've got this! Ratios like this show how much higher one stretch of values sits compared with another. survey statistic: 1.06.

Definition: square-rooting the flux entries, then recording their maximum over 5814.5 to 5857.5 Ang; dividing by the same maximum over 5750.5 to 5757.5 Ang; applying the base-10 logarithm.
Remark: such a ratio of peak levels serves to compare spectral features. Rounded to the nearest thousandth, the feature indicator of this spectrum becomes 0.017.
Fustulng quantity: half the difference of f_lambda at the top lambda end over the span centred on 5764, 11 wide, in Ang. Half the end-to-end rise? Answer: 0.22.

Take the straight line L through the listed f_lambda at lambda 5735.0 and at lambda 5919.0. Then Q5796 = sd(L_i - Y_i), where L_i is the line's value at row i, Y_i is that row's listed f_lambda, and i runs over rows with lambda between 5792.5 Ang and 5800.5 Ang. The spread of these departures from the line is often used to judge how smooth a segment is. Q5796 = 0.03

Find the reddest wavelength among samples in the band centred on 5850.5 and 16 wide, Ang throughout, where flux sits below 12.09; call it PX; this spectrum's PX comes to 5858.0 Ang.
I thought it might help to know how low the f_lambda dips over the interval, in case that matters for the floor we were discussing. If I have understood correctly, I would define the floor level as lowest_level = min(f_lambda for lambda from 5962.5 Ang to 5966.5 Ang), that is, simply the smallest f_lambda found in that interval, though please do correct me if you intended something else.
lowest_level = 12.15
